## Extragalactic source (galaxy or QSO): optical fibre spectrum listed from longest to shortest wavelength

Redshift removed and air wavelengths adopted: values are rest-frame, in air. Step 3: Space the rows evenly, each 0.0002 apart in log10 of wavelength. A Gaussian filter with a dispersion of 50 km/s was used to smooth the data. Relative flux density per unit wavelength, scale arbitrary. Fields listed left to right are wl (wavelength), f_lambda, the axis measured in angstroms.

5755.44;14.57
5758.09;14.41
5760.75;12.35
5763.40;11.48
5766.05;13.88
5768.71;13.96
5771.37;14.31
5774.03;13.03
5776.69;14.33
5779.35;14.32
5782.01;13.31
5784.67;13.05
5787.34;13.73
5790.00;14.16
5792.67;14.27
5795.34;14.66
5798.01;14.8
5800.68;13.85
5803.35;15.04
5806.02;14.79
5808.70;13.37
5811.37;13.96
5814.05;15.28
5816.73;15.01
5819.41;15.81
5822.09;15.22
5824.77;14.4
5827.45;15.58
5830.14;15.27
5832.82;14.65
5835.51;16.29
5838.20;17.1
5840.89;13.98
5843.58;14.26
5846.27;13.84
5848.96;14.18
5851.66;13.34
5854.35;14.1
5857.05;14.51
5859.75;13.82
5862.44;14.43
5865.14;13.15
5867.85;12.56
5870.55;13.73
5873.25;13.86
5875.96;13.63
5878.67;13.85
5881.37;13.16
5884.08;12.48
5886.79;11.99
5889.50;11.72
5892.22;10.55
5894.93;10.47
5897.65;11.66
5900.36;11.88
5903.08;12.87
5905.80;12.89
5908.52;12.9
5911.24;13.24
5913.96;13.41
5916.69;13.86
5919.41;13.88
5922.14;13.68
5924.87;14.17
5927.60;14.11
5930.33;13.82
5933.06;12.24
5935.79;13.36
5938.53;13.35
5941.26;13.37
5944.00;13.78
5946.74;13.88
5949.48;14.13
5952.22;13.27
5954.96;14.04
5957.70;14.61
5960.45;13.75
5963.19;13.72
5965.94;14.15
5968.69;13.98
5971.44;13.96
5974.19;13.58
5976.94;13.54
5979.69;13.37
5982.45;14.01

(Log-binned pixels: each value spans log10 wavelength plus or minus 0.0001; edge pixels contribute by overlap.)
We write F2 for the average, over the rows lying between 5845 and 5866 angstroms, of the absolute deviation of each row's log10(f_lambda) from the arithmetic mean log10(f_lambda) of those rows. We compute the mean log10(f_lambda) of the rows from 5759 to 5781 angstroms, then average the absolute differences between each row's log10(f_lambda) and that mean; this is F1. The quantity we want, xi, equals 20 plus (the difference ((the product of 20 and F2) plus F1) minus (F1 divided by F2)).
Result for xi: 17.84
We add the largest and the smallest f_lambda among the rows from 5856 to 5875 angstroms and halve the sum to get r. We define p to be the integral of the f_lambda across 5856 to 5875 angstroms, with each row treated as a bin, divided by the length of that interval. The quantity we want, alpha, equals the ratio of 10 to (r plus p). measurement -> 0.367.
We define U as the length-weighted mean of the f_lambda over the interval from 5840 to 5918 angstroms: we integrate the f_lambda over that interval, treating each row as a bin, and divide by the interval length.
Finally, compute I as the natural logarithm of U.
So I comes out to 2.57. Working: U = 13.1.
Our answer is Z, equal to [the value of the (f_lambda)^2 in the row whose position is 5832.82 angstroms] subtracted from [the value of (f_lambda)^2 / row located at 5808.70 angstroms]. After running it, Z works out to -36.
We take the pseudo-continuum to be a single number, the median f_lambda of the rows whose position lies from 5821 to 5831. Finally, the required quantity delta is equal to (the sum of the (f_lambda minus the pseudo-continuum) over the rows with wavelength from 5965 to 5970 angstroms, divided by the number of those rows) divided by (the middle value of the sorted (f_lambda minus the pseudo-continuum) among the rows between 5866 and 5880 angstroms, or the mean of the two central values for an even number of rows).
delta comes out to 0.78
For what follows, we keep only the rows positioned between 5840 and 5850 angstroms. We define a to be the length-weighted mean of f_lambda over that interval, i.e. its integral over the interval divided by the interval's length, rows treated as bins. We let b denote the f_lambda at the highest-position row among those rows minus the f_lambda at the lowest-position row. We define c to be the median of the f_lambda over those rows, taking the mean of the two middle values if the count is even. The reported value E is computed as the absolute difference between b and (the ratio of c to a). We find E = 0.80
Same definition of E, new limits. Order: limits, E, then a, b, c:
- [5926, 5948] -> 1.24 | 13.5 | -0.23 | 13.6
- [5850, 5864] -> 0.09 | 14.0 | 1.09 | 14.1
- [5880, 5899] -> 2.50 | 11.7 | -1.50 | 11.7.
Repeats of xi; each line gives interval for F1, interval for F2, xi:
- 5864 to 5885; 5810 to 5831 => 19.14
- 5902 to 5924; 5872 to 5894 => 20.33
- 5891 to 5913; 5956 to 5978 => 16.12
